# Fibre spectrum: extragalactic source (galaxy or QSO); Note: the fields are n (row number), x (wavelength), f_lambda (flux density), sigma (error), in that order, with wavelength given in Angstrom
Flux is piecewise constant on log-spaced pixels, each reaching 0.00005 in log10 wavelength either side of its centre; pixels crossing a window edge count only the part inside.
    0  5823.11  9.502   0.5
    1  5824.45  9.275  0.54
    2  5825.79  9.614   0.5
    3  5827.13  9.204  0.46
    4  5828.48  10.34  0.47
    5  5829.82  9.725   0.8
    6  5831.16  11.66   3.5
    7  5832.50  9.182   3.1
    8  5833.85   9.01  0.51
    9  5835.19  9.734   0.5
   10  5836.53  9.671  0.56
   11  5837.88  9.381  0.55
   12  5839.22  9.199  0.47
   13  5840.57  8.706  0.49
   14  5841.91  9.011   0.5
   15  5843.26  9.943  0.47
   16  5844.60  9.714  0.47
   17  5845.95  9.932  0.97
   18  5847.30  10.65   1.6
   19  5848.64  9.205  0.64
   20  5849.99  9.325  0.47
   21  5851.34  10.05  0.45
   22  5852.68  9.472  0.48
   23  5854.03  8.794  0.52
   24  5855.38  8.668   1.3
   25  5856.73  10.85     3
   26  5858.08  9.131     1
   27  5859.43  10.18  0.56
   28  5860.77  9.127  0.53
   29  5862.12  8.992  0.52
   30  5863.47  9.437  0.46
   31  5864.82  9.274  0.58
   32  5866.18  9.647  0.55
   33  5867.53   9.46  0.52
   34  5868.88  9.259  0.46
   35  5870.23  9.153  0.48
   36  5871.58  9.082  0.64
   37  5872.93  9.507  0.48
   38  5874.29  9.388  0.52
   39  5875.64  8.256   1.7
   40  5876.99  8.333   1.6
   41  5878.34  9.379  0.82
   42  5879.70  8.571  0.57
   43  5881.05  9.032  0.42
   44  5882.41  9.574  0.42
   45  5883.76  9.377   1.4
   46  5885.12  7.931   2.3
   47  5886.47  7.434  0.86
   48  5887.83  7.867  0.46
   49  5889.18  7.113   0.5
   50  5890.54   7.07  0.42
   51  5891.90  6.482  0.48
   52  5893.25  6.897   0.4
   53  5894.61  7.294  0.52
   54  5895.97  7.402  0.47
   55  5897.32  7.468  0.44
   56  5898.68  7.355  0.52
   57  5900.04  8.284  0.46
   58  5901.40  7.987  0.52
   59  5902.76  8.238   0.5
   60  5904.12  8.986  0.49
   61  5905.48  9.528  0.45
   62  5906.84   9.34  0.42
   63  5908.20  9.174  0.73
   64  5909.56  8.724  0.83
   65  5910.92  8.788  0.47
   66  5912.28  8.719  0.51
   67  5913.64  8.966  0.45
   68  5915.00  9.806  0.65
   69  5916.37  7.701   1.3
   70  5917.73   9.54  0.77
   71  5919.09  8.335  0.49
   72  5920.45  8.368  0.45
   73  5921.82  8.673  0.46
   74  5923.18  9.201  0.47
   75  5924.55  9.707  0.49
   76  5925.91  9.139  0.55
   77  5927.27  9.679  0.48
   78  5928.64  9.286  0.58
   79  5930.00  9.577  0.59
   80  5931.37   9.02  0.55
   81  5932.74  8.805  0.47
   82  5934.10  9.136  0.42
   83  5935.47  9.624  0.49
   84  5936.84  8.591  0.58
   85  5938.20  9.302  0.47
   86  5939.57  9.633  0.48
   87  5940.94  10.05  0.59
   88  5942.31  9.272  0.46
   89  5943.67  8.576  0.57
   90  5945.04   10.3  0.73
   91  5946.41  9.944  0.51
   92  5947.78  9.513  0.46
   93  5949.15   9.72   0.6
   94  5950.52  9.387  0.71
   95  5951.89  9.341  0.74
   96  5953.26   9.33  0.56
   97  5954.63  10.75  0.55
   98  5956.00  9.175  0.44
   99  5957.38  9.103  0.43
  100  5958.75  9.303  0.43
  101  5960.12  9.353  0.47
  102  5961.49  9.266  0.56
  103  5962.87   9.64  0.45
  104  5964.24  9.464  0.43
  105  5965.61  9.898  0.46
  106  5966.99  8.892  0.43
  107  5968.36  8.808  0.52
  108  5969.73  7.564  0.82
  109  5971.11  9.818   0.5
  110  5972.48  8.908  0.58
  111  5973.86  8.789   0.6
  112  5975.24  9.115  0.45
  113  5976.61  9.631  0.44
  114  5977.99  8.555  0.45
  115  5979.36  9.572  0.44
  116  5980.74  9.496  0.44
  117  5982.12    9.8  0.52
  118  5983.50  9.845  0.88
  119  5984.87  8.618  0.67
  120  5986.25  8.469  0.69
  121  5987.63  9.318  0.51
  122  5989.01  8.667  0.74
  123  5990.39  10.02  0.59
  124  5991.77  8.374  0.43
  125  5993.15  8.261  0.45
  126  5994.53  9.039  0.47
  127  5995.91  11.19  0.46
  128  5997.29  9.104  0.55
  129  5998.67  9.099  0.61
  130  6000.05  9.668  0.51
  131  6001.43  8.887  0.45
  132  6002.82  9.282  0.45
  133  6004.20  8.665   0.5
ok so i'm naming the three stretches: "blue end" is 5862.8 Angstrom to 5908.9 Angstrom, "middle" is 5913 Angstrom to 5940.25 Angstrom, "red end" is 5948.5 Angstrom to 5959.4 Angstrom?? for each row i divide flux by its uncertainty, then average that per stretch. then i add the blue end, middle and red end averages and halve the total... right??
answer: 25.3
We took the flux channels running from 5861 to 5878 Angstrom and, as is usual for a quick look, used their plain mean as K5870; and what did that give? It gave 9.15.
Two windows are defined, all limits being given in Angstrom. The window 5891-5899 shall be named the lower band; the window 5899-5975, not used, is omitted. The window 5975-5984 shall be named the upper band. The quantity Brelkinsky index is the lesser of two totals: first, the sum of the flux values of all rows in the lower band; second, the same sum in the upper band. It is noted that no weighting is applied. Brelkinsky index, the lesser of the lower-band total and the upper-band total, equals 43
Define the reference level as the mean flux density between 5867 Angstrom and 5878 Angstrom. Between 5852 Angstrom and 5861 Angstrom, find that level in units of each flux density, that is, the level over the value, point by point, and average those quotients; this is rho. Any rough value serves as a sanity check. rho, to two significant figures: 0.96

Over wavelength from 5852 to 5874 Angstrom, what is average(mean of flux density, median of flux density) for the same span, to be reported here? 9.32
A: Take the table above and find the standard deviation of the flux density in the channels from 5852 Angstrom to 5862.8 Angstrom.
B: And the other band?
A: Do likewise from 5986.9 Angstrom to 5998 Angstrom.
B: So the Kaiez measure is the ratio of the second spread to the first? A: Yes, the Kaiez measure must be 1.3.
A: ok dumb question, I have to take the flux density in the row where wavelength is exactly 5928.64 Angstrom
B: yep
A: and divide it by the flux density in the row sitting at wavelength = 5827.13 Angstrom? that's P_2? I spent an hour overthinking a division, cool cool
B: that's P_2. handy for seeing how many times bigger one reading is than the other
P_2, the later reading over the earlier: 1.009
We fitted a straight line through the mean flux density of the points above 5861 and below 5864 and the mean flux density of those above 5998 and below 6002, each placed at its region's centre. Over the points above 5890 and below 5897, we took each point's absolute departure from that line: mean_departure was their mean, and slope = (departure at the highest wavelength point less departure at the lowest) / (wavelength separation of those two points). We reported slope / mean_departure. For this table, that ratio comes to -0.03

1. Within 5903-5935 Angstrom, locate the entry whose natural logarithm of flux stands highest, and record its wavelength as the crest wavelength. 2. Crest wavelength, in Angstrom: 5915.00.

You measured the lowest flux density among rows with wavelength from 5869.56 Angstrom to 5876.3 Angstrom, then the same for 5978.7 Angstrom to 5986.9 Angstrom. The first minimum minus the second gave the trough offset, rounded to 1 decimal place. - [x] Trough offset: -0.2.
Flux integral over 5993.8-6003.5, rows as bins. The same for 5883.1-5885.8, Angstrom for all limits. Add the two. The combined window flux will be 115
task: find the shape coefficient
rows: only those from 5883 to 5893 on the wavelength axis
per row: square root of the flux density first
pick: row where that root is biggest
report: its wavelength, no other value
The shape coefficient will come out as 5883.76 Angstrom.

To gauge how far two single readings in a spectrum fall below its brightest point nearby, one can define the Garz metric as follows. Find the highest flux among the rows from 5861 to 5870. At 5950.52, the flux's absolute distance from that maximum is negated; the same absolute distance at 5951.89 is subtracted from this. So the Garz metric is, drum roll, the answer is -0.6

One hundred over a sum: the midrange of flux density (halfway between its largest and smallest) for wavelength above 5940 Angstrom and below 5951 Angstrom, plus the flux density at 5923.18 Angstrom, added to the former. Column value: 5.37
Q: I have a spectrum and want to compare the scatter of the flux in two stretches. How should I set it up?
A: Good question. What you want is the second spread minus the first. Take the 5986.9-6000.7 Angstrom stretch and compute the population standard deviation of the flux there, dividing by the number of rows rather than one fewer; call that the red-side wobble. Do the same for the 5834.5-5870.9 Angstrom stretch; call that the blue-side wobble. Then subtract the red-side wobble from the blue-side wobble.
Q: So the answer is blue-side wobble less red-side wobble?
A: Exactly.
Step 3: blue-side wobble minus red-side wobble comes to -0.29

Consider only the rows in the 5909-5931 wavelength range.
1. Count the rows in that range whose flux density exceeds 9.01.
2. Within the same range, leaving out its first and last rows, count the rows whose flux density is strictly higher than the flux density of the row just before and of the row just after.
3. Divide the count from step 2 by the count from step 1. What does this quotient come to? 0.6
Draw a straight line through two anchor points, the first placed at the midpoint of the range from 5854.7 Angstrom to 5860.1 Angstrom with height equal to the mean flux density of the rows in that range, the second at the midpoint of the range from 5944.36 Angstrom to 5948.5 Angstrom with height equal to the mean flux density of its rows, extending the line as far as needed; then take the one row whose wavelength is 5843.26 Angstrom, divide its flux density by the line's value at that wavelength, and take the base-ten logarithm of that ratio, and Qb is 0.012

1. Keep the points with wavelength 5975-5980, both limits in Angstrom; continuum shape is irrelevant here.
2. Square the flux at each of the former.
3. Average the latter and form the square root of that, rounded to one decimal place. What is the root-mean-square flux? 9.2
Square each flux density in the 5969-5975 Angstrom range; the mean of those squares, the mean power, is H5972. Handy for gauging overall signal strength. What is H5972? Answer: 78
